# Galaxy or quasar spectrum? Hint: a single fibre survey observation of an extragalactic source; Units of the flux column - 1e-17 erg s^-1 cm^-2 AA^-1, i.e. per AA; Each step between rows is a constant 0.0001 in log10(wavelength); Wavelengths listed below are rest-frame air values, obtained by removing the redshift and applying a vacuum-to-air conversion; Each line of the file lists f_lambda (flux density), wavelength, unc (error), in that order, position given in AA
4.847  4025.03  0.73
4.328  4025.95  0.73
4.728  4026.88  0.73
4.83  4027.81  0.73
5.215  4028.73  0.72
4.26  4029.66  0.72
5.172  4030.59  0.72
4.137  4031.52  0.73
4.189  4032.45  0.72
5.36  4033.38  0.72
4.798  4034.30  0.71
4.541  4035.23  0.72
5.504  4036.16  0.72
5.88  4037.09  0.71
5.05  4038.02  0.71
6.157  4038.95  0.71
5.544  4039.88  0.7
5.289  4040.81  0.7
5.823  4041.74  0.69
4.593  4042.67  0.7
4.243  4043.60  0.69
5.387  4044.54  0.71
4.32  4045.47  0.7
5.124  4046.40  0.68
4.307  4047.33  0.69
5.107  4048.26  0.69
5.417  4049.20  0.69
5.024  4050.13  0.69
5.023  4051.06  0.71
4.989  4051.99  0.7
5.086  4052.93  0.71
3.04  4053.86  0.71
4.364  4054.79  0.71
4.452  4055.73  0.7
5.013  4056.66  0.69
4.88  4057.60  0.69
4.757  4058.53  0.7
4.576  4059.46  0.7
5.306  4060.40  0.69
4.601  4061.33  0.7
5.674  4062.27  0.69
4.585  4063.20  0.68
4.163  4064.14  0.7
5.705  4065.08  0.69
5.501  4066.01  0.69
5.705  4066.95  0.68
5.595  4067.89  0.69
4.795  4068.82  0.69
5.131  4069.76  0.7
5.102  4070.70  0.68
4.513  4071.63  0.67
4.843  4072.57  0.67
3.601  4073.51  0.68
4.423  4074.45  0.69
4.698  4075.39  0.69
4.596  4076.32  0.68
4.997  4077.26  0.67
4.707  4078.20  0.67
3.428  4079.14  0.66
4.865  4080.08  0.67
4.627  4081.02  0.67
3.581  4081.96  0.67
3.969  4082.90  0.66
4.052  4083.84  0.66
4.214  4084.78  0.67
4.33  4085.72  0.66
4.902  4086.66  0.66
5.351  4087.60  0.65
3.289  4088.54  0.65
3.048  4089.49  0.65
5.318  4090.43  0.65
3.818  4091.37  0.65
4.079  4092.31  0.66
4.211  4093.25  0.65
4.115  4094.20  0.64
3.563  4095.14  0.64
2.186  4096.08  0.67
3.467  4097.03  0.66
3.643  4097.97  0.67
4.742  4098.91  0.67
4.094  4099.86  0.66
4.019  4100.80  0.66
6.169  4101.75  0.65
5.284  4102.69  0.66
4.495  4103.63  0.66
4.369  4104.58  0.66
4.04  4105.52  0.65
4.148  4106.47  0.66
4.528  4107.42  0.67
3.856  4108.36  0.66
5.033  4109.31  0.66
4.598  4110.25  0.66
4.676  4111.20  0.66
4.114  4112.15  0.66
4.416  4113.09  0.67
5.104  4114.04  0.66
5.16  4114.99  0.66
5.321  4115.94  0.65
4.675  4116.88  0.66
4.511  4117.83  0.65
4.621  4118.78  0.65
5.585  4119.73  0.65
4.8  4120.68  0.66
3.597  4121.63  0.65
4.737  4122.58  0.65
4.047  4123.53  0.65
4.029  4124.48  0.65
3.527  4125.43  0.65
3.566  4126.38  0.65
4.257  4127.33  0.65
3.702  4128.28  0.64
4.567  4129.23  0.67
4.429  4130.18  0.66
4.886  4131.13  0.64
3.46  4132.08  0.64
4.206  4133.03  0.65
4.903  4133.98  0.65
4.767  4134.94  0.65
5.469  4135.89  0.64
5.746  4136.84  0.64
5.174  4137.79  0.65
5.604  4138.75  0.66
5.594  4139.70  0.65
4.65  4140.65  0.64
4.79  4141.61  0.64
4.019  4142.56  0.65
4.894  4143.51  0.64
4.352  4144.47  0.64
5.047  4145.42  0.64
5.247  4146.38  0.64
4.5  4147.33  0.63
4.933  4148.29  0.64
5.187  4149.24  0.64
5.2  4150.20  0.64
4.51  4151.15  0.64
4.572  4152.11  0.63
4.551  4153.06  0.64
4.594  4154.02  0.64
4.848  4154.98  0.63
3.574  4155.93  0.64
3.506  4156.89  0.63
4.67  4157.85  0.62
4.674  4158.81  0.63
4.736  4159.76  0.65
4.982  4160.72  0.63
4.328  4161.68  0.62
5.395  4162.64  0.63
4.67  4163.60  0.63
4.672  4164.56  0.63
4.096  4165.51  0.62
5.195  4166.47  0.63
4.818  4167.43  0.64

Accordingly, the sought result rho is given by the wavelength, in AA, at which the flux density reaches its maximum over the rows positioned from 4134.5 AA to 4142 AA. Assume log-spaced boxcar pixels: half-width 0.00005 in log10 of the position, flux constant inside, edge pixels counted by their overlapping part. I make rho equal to 4136.84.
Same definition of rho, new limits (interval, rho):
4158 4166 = 4162.64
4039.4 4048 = 4041.74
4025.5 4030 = 4028.73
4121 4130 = 4122.58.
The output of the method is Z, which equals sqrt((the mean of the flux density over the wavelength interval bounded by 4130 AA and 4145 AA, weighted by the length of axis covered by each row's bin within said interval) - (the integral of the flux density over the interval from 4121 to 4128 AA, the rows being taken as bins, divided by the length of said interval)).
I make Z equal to 0.9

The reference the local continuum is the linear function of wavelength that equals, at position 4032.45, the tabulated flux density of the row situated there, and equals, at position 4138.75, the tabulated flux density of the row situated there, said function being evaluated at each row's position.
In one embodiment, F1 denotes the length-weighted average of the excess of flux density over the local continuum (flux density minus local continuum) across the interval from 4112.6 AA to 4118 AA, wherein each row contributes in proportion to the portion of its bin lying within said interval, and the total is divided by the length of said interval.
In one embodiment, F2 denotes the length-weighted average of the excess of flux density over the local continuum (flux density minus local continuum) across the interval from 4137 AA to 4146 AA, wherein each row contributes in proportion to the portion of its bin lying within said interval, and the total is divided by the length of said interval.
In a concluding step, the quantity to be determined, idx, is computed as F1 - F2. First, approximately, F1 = -0.41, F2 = -0.7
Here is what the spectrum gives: 0.3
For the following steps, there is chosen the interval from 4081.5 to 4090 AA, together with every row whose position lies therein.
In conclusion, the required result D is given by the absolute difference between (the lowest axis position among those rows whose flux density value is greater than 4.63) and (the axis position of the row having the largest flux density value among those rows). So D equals 0.9 AA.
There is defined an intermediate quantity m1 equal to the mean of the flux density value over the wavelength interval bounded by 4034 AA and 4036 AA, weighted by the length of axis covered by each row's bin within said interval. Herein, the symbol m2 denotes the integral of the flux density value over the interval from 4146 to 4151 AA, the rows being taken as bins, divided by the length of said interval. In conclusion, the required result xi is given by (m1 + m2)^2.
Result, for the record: 95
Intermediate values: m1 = 4.78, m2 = 5.0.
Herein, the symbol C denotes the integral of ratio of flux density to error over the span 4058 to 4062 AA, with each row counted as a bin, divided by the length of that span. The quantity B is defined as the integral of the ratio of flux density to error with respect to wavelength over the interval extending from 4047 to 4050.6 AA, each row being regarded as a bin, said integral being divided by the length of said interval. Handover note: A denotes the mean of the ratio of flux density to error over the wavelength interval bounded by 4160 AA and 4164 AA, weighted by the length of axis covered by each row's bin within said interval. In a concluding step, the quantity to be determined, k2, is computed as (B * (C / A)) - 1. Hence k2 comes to 5.6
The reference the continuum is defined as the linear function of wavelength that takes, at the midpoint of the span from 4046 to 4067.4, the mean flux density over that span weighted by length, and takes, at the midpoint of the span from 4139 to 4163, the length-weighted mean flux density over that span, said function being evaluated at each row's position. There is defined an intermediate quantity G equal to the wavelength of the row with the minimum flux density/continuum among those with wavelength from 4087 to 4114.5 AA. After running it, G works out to 4096.08 AA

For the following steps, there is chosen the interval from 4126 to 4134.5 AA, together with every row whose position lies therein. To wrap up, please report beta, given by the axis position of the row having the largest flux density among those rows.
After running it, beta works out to 4133.98 AA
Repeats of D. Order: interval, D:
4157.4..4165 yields 4.8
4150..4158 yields 0.0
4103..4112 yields 0.0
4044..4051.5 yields 4.7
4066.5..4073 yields 0.0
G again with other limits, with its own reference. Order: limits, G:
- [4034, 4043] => 4035.23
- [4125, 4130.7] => 4125.43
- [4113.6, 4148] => 4132.08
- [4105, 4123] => 4121.63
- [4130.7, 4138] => 4132.08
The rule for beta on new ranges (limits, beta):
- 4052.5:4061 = 4060.40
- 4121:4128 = 4122.58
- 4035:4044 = 4038.95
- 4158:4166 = 4162.64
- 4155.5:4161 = 4160.72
